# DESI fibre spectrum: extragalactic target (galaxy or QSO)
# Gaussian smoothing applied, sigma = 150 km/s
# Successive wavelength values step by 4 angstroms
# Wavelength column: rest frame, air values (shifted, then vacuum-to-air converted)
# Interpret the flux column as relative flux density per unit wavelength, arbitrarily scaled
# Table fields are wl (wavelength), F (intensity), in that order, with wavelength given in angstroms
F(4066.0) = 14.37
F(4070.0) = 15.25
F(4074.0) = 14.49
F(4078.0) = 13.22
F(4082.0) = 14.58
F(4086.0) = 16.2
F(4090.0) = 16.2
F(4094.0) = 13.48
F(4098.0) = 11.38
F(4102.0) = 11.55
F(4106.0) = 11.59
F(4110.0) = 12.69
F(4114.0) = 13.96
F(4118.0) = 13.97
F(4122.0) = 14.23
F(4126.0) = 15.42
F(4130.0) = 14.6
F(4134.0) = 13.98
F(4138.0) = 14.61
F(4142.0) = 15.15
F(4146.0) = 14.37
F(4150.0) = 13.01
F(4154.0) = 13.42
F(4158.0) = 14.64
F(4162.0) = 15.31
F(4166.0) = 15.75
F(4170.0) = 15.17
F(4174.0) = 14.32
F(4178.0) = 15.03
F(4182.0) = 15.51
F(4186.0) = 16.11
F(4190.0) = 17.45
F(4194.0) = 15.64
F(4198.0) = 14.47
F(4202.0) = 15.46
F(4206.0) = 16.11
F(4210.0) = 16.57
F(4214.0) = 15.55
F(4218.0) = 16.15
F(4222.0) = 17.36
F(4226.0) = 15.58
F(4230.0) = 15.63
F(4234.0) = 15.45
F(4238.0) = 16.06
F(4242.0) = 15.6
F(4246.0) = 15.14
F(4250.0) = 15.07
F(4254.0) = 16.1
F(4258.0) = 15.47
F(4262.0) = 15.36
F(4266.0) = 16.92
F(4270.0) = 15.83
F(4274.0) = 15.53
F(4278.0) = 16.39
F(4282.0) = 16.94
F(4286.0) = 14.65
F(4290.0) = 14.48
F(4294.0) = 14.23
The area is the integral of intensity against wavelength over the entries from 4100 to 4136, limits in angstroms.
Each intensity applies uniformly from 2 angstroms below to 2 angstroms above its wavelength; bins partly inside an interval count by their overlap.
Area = 488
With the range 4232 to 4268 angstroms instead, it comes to 565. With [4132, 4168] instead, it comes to 521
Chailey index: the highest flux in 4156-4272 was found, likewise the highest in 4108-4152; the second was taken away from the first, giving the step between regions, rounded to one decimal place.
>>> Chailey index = 2.0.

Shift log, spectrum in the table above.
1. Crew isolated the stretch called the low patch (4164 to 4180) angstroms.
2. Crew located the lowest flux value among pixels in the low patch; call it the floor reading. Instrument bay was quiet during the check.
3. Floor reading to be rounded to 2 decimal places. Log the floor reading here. 14.32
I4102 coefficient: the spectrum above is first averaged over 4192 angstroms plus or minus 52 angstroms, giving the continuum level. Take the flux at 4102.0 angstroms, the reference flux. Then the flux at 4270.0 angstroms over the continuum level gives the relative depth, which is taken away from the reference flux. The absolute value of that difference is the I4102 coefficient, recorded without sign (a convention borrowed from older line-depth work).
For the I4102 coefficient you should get 10.5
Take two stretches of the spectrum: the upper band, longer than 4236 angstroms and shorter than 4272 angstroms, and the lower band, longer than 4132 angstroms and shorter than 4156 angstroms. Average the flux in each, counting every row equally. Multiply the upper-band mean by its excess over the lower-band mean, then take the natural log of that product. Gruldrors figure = 3.25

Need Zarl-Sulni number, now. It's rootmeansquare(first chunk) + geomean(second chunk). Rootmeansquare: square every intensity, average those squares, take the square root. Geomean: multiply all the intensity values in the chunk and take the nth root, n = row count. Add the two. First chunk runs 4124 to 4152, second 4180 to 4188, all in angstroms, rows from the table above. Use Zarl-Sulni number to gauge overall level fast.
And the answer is 30.3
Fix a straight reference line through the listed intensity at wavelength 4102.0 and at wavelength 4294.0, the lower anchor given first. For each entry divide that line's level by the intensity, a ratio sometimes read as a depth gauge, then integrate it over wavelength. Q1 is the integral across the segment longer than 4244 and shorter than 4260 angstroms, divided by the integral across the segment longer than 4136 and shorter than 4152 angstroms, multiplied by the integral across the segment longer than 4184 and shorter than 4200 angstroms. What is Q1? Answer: 13.4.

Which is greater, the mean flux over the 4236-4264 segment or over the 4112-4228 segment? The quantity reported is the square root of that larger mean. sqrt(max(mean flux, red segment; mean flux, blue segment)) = 3.94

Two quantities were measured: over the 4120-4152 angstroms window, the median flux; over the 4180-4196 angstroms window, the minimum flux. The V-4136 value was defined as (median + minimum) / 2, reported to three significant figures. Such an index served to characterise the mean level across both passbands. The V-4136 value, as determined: 15.0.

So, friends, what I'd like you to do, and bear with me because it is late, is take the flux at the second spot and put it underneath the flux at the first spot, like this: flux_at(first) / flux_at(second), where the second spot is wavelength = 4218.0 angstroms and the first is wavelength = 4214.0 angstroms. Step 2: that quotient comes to 0.96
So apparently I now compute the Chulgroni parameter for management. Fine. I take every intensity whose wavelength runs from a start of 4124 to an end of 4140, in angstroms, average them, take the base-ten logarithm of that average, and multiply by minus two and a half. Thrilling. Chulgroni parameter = -2.91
